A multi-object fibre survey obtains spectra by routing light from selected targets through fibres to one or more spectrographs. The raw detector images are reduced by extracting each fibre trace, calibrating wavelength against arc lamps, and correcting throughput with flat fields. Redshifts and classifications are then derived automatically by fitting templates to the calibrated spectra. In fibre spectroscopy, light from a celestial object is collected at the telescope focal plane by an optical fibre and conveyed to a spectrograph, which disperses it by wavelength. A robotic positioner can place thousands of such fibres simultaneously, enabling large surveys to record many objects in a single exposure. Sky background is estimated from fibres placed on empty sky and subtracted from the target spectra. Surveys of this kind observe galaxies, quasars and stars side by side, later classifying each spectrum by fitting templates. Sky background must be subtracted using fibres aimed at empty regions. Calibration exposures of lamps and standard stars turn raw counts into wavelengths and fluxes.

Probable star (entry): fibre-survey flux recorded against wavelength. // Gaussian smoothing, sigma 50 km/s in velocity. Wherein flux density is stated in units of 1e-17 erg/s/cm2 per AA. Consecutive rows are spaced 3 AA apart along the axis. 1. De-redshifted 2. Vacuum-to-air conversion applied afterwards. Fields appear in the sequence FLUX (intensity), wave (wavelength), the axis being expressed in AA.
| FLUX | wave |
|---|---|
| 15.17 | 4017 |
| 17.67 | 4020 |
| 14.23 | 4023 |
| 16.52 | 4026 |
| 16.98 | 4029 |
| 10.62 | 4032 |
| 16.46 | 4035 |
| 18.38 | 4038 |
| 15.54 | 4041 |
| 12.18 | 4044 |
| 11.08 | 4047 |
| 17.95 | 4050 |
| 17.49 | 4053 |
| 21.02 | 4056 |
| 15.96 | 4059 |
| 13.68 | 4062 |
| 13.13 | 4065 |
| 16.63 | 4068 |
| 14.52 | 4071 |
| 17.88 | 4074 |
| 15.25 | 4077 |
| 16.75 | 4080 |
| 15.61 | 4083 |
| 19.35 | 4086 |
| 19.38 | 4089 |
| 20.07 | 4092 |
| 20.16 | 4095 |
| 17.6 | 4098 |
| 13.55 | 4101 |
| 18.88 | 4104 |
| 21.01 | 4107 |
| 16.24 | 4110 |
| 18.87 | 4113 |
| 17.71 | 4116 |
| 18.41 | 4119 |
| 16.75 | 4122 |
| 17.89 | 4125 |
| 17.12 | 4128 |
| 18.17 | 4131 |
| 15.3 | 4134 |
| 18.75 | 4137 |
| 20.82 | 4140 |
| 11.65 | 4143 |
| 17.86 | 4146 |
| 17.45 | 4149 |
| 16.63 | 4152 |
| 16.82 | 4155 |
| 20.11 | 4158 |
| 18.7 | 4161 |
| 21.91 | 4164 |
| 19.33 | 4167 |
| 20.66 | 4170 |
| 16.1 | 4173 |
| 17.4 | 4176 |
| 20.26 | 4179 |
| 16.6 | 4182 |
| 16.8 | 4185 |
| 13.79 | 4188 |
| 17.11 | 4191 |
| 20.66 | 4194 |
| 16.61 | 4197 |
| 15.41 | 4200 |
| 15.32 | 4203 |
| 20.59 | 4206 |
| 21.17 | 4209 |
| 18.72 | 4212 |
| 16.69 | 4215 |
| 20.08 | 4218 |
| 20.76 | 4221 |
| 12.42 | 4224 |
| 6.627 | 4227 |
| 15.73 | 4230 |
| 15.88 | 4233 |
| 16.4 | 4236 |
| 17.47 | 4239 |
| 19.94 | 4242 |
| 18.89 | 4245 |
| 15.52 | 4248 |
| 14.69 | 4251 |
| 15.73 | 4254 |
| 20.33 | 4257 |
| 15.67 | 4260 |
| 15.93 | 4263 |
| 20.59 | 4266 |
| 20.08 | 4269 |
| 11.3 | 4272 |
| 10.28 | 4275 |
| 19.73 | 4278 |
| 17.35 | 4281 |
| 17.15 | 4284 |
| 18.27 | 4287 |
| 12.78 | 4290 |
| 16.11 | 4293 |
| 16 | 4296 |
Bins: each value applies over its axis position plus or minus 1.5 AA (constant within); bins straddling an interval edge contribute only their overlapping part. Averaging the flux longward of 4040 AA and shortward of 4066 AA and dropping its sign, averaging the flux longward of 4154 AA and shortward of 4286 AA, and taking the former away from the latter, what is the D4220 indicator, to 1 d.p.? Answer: 1.9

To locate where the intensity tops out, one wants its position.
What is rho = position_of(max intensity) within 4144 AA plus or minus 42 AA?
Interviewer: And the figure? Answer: 4164 AA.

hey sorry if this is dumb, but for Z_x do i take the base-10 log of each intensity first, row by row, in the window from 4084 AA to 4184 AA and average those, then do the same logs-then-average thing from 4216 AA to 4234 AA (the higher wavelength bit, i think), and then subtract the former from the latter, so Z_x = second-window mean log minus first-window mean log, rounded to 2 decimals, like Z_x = -0.10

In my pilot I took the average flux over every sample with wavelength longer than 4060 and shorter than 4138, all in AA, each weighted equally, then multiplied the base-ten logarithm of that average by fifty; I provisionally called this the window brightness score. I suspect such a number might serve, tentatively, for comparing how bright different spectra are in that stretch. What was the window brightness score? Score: 61.8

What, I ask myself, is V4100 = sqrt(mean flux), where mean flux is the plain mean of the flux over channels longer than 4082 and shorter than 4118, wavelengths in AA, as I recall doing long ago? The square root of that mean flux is 4.27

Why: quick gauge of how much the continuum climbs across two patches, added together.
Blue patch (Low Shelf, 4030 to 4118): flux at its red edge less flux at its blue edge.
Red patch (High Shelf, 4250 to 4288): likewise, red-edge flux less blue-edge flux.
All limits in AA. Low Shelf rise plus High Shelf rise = 11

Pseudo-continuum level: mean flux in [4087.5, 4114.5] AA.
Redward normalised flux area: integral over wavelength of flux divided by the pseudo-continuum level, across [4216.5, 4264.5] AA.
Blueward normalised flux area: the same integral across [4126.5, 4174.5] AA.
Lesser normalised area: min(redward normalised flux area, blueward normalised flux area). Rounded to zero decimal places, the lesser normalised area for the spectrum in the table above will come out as 43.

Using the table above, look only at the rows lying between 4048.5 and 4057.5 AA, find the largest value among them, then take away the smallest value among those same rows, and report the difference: 3.5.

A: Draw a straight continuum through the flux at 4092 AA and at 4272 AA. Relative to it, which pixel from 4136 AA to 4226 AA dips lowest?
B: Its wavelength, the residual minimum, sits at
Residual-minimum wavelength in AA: 4143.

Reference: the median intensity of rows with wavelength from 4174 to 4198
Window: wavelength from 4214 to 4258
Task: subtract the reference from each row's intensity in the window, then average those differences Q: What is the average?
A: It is -0.5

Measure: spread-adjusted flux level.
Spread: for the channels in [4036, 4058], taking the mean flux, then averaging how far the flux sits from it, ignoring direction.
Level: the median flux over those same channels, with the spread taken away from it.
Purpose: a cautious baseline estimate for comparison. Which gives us 14.7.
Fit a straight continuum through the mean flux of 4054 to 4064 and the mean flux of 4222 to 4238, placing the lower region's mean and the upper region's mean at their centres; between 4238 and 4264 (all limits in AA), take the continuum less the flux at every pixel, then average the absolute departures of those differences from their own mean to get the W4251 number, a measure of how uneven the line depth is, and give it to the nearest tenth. 1.7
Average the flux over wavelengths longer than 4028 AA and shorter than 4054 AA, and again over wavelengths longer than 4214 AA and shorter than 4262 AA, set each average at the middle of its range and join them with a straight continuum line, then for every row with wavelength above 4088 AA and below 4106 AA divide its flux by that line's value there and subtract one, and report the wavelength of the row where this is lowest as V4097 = 4101 AA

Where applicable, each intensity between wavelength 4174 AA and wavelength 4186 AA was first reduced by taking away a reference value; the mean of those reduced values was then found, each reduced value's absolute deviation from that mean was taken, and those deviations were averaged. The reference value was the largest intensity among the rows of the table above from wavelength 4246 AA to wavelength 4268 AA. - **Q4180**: 1.2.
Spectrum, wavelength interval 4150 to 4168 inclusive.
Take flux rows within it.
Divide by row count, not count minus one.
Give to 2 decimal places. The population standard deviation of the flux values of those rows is 1.84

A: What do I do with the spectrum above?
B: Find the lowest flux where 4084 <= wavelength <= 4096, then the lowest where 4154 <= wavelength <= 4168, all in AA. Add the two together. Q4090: 36.2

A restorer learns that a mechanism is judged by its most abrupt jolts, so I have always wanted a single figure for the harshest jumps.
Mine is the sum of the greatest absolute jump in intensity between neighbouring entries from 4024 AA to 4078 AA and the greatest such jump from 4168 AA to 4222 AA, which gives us 12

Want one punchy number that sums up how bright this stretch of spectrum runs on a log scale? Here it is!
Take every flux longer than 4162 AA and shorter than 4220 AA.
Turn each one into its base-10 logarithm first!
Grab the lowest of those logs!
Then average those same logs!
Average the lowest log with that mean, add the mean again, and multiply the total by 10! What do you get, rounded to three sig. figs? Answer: 24.5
